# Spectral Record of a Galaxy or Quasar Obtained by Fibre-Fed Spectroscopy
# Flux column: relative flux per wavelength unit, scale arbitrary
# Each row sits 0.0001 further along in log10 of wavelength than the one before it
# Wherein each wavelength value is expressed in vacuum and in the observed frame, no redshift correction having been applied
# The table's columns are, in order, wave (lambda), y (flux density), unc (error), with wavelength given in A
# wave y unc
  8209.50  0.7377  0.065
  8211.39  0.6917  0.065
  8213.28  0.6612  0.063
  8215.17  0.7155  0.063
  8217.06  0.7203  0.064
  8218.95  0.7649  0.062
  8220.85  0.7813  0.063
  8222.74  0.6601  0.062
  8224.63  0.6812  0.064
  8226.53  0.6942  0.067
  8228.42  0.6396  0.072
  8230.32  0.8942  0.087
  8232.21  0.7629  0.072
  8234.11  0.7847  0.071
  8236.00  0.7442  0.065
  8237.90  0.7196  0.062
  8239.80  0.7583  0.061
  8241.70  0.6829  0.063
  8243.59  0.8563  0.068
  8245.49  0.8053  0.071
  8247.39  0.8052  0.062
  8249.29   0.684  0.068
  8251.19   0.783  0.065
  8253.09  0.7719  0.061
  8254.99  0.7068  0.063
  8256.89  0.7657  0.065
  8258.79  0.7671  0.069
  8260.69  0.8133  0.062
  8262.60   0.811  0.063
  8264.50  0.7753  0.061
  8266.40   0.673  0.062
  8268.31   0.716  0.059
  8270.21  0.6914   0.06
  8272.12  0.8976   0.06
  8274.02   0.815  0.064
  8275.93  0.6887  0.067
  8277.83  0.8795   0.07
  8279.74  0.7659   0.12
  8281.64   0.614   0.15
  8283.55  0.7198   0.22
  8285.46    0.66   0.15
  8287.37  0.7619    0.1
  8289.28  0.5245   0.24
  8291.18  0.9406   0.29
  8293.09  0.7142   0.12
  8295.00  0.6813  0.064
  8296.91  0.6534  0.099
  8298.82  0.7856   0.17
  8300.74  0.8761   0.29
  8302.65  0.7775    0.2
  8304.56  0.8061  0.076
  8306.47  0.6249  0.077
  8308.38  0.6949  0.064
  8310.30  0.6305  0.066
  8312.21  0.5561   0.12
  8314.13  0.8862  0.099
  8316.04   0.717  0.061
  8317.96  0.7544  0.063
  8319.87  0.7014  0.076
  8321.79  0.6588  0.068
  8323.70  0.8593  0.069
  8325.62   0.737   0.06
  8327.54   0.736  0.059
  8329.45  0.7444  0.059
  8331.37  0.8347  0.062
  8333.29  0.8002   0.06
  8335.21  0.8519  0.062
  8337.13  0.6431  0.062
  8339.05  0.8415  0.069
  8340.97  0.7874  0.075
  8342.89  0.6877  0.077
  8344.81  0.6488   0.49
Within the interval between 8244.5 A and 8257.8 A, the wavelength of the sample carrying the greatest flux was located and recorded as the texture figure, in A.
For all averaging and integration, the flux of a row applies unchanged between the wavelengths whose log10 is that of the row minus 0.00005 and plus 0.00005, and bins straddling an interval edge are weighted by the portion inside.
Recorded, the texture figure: 8245.49 A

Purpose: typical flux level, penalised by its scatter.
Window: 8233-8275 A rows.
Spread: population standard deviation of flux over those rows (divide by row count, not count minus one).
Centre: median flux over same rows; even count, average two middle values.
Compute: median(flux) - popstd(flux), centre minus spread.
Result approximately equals 0.71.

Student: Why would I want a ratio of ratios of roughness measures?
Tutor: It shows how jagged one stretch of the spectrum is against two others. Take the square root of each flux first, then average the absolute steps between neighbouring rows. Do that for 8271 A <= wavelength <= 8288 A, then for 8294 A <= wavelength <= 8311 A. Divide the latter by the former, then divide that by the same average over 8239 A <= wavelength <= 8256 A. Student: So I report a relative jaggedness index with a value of 17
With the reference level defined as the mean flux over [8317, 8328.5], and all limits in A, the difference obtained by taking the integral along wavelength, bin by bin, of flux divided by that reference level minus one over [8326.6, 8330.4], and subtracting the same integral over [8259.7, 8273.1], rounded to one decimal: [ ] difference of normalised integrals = -0.5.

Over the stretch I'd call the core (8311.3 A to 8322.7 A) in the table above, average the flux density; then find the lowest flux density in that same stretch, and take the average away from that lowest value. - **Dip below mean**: -0.16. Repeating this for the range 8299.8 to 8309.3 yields -0.13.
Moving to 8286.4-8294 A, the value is -0.21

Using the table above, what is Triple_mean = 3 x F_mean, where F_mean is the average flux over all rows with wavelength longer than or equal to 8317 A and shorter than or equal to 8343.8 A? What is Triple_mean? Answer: 2.28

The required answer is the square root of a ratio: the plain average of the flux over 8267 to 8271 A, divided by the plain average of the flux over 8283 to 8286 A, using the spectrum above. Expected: 1.01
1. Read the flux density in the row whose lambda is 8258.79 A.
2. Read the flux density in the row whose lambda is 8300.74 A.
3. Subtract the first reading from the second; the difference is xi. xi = 0.11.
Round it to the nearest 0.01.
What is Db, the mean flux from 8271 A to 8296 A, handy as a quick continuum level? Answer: 0.74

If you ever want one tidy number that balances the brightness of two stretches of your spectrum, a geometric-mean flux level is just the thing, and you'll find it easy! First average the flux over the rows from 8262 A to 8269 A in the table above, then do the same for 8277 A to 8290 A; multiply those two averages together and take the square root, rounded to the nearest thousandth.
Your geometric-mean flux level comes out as 0.723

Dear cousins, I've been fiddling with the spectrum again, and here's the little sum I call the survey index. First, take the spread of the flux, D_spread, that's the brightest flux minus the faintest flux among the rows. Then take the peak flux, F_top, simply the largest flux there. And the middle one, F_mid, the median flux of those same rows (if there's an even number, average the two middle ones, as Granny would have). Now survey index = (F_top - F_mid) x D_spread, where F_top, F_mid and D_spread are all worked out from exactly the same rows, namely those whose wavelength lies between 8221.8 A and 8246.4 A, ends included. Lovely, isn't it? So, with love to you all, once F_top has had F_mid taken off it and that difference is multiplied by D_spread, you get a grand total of 0.038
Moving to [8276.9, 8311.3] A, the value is 0.093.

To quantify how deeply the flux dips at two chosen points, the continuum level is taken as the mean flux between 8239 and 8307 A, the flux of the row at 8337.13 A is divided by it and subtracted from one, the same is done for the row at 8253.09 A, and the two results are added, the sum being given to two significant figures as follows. 0.12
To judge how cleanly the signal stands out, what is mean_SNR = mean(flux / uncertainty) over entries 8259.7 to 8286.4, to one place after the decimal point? 10.1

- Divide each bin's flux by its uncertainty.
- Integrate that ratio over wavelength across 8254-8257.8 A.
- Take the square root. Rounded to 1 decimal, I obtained 6.6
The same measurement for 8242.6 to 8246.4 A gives 6.7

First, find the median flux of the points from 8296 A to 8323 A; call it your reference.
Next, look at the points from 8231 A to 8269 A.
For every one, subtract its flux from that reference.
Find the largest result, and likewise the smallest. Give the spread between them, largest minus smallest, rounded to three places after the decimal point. 0.183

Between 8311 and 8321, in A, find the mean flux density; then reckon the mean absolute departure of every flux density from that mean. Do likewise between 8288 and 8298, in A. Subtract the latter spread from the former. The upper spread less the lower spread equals -0.02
